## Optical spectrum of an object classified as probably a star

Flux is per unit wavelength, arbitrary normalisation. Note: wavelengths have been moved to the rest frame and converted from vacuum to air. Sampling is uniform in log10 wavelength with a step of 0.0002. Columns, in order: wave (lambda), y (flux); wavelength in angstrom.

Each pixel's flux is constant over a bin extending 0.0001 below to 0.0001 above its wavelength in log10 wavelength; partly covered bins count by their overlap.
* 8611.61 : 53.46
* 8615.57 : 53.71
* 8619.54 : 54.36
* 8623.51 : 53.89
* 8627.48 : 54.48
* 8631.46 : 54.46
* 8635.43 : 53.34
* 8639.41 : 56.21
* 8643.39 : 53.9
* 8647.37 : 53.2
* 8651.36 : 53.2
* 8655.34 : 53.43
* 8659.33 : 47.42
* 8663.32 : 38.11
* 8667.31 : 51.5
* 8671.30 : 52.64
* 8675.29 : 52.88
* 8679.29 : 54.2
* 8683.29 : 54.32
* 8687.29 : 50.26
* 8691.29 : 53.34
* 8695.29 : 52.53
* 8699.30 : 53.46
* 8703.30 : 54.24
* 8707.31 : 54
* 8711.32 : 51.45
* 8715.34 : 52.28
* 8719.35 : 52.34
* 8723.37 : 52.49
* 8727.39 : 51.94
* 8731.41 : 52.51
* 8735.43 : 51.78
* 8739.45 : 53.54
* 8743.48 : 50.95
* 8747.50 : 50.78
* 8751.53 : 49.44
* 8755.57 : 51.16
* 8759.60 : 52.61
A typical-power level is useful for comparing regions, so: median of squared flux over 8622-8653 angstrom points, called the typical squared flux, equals 2905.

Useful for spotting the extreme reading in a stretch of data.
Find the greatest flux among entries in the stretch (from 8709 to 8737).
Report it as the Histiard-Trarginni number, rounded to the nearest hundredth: 52.51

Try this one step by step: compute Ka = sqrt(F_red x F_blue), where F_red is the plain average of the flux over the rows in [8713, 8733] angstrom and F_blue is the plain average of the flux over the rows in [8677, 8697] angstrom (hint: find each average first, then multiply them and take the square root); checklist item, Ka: 52.6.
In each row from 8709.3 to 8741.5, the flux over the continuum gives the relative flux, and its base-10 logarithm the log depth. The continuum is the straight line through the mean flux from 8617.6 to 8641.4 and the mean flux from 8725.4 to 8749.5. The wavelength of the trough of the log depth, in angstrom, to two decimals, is 8711.32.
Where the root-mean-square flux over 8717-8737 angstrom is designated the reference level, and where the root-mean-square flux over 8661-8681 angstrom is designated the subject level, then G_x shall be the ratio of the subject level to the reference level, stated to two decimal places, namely 0.96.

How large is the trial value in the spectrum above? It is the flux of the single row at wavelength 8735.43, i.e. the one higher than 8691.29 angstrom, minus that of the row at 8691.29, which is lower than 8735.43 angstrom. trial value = -1.6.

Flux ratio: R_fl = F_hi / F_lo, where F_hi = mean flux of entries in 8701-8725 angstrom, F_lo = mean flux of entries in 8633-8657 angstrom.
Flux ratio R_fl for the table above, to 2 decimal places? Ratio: 0.98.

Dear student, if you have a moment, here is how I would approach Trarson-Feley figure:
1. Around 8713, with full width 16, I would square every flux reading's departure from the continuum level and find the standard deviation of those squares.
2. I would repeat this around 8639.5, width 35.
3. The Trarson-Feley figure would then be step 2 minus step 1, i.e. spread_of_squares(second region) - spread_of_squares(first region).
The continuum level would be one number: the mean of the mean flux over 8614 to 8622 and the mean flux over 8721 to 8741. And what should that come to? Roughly 2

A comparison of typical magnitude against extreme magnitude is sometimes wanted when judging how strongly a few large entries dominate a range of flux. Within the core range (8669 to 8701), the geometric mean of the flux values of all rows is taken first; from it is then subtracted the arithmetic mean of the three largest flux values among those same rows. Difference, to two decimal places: -1.05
